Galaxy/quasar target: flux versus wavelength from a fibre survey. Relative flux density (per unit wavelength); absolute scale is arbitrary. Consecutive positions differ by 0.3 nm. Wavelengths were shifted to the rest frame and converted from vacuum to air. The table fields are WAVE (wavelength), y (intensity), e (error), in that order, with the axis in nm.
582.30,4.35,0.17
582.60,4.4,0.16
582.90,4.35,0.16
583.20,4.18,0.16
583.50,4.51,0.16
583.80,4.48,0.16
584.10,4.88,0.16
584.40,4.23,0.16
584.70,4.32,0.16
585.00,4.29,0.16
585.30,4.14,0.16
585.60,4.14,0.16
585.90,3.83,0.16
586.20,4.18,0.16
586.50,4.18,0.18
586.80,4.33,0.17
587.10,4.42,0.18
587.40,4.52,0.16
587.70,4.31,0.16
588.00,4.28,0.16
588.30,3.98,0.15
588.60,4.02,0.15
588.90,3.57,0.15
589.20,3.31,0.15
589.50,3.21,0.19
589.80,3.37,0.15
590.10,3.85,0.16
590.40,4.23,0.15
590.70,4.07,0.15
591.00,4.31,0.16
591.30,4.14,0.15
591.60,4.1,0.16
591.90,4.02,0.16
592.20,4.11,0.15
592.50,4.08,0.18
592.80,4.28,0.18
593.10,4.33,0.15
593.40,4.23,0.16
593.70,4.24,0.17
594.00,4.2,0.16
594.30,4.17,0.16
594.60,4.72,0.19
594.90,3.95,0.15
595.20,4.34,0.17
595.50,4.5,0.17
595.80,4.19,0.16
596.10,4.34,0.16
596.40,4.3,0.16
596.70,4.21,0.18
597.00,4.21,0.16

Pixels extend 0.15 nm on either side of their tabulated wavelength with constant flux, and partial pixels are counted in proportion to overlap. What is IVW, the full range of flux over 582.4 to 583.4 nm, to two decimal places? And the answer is 0.22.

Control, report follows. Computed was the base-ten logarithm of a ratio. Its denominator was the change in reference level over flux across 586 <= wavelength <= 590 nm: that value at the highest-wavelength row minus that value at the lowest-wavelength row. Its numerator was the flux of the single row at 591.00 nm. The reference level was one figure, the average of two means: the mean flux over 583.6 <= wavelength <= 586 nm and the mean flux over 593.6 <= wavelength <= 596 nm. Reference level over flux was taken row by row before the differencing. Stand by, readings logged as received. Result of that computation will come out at 1.24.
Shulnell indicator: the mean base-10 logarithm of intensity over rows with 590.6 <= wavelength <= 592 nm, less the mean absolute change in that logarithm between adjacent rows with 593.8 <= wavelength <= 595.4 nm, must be 0.572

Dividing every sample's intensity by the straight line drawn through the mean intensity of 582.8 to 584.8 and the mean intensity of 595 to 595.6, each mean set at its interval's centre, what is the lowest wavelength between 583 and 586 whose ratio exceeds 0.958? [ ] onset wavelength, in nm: 583.50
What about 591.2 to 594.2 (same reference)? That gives 592.80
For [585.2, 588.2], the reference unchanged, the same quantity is 586.80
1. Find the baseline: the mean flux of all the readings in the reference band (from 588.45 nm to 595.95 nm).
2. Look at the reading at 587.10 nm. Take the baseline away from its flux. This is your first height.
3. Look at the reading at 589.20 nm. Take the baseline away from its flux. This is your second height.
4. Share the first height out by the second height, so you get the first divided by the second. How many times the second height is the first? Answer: -0.5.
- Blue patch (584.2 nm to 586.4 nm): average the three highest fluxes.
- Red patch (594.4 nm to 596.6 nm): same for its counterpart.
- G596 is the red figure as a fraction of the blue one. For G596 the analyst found 1.06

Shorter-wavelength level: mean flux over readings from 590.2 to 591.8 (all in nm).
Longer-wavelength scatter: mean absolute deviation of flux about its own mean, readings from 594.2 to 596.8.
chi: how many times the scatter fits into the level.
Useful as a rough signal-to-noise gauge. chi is 27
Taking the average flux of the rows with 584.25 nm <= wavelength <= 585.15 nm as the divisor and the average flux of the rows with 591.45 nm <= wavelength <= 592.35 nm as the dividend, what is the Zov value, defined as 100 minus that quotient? 99.0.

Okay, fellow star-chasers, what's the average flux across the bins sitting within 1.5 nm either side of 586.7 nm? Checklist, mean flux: 4.2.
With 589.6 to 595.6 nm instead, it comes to 4.2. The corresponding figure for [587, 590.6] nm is 3.9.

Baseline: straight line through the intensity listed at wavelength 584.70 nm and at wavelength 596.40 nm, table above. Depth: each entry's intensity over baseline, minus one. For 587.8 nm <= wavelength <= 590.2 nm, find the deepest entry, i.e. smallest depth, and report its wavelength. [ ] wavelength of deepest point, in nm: 589.50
